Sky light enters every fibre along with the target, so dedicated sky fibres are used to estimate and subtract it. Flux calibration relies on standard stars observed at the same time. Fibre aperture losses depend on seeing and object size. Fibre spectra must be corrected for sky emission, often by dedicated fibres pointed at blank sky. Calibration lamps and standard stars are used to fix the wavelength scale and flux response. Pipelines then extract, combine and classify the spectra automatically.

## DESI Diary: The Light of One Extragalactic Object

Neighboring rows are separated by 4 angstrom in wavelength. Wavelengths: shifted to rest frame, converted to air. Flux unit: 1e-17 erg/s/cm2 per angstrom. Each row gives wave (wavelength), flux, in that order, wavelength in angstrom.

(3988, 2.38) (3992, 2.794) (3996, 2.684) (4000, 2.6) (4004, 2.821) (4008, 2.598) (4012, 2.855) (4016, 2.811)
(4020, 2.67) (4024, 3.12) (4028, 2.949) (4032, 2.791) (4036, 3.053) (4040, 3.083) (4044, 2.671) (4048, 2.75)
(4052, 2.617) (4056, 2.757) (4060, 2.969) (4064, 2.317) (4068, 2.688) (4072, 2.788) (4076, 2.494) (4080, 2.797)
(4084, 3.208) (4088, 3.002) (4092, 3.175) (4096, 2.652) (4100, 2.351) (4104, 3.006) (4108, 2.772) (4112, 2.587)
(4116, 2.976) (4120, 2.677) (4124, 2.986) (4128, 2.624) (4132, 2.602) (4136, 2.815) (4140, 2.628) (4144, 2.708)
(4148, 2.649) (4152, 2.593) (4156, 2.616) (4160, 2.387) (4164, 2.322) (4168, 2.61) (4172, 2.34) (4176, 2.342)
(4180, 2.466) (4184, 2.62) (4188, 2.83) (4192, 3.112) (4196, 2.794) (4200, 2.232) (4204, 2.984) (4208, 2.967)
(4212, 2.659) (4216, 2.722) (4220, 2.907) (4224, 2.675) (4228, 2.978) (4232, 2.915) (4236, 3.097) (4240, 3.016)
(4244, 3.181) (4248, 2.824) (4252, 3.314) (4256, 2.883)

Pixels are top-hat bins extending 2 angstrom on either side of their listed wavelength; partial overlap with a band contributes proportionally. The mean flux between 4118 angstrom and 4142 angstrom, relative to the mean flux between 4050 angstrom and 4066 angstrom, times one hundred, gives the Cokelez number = 102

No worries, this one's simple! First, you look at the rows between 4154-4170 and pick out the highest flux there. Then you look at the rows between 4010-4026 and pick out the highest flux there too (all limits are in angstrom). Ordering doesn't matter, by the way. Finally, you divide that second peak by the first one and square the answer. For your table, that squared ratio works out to 1.42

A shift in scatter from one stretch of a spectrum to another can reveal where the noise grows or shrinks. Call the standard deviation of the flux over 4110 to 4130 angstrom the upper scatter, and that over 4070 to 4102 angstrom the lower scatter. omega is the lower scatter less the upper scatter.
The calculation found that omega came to 0.11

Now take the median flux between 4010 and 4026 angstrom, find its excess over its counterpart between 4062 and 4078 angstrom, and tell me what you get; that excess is 0.242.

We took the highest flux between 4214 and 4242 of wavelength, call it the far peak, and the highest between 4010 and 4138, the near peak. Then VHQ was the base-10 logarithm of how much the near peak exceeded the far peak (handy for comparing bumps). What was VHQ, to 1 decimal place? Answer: -1.0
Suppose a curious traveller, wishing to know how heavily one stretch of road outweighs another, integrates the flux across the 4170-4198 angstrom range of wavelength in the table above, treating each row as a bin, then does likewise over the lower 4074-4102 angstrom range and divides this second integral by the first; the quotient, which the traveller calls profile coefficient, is 1.06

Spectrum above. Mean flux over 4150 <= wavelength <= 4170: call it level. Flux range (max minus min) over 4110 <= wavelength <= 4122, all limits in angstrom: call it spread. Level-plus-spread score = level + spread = 2.89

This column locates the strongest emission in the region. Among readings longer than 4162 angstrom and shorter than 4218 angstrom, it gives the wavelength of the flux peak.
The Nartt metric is 4192 angstrom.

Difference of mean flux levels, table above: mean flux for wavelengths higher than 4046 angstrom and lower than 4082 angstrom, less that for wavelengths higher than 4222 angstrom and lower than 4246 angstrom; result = -0.29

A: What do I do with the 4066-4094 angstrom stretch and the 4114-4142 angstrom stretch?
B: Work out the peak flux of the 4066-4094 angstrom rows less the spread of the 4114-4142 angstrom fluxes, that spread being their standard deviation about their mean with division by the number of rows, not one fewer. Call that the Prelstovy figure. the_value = 3.05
